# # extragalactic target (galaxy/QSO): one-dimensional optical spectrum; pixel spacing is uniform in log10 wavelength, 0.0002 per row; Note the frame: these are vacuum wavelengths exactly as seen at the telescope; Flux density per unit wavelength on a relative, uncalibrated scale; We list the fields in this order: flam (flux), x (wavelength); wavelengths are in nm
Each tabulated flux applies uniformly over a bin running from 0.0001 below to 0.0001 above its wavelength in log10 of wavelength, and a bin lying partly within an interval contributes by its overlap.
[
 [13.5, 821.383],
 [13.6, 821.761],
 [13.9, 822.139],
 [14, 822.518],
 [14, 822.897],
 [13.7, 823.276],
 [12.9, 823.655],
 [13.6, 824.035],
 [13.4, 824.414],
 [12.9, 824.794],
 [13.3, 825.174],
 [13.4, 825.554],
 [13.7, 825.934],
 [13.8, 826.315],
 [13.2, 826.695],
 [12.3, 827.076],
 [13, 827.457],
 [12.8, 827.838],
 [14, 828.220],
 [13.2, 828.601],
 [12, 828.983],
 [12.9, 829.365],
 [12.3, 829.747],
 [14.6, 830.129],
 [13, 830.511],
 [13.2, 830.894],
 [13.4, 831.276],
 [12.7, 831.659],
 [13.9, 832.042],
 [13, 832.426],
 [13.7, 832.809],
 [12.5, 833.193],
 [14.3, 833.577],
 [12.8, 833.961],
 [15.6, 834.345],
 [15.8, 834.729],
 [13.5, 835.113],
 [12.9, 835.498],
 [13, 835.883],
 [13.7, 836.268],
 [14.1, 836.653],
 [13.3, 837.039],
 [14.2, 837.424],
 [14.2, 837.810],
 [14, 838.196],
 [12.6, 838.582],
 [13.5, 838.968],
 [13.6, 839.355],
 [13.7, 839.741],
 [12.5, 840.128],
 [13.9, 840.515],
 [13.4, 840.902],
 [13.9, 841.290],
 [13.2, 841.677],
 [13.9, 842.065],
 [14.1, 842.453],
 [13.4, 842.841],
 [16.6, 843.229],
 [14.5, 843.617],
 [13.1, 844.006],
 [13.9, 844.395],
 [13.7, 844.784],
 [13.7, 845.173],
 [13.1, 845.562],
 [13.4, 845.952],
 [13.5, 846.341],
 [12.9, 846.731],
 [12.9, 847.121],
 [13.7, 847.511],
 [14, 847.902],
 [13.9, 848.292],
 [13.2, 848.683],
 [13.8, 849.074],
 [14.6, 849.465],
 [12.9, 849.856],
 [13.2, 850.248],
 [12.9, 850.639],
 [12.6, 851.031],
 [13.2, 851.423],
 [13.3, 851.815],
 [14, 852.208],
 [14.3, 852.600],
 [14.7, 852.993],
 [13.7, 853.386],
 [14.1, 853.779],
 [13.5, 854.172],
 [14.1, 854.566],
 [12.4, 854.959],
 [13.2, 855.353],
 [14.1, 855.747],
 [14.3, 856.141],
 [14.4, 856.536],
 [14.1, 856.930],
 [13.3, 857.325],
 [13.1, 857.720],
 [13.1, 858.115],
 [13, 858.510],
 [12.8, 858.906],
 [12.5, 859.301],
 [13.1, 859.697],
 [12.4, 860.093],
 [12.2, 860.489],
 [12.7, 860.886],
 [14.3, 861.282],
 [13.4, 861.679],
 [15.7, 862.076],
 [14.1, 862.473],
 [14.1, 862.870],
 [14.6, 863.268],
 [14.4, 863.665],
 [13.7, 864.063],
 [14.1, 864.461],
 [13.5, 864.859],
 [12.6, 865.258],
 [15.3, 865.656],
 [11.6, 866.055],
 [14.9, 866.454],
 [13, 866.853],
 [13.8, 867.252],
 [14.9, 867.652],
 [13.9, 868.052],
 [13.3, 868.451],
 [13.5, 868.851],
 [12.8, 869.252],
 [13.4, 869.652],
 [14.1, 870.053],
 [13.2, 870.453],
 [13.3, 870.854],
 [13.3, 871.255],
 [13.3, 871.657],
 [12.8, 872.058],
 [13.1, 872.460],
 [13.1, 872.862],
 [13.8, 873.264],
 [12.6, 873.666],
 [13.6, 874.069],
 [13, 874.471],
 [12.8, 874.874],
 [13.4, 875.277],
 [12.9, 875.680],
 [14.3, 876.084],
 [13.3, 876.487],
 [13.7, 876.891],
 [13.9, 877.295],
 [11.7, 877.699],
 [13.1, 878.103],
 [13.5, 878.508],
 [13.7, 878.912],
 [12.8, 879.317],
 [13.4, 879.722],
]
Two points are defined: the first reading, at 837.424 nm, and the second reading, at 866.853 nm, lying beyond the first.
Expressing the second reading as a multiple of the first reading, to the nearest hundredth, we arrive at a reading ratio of 0.92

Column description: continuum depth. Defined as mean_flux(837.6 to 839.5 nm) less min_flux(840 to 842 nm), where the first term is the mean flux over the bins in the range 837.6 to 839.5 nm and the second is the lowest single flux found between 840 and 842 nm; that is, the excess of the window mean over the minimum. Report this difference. 1.1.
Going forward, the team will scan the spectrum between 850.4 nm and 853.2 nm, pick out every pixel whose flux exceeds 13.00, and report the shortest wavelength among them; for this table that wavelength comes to 851.423 nm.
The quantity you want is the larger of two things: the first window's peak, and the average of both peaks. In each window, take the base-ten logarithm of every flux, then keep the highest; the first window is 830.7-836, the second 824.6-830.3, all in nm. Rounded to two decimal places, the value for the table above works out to 1.20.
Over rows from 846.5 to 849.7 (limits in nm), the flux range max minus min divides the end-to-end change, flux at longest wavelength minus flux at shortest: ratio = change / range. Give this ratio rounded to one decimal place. 1.0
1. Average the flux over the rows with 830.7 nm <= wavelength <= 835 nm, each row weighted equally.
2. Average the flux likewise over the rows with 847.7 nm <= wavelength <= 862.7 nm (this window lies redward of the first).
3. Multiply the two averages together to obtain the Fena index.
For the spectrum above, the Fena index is 185.6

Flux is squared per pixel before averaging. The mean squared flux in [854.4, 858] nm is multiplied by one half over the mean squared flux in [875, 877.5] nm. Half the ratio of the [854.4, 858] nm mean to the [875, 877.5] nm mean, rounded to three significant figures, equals 0.507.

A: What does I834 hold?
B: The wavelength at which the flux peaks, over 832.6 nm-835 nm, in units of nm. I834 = 834.729 nm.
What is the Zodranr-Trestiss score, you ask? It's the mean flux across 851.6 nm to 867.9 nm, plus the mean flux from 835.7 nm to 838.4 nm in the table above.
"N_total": 27.5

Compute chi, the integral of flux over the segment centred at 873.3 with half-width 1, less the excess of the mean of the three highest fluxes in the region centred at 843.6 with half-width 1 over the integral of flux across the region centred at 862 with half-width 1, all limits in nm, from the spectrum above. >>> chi 40.0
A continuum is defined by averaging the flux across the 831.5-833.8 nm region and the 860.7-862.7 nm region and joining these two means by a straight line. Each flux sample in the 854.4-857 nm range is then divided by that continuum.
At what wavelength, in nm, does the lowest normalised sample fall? 854.959 nm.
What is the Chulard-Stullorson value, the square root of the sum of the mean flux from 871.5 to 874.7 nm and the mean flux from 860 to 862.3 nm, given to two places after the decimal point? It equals 5.16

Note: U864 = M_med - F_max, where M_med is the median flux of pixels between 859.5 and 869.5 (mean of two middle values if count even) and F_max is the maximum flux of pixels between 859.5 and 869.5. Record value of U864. -2.0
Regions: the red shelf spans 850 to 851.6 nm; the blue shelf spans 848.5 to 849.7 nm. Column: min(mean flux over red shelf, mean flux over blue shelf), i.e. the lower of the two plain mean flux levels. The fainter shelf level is 13.0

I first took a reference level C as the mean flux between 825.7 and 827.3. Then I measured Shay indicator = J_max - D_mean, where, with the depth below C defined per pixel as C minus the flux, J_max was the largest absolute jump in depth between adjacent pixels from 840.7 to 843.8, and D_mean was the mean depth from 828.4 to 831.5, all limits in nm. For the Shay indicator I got 3.0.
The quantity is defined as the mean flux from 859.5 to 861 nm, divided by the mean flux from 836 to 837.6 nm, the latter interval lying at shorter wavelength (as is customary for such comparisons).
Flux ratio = 0.91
